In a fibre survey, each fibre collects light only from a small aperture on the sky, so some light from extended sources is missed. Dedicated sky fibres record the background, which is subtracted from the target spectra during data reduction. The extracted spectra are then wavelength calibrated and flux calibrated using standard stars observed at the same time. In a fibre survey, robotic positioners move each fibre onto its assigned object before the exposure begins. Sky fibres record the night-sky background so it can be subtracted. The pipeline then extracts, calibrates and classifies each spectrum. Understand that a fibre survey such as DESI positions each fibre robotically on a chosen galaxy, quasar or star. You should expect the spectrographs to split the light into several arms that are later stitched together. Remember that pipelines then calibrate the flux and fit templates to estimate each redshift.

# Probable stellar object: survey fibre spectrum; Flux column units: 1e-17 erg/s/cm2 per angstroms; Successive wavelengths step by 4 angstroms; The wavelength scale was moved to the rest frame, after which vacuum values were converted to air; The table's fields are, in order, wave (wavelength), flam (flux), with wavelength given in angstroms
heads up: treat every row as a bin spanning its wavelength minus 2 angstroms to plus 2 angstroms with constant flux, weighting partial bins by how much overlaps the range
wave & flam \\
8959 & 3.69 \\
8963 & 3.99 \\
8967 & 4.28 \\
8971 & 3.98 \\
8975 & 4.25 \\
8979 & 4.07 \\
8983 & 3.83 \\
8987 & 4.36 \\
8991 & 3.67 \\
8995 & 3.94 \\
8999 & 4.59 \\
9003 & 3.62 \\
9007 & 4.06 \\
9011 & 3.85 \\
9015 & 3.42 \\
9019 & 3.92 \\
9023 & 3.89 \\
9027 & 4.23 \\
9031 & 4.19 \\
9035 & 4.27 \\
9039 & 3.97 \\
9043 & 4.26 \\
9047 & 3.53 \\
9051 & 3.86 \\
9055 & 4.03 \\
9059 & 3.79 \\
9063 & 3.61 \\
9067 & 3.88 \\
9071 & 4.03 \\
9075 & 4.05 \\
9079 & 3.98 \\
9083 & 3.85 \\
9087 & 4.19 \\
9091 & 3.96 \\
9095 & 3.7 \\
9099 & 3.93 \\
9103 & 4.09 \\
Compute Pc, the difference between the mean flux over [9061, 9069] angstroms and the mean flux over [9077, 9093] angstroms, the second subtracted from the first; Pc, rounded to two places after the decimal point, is -0.25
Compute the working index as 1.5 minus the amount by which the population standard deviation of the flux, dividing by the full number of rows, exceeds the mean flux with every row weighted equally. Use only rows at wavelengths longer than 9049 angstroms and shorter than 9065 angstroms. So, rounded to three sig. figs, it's 5.17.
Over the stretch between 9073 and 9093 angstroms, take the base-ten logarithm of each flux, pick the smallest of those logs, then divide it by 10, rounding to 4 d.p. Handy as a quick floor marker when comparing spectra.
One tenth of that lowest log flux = 0.0585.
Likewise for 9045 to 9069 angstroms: 0.0548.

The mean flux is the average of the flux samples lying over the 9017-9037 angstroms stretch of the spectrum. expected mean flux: 4.100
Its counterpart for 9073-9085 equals 3.960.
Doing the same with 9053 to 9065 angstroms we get 3.810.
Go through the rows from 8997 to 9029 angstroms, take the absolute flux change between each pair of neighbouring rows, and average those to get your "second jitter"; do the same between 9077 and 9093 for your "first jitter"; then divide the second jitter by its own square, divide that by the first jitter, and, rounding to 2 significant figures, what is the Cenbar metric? 10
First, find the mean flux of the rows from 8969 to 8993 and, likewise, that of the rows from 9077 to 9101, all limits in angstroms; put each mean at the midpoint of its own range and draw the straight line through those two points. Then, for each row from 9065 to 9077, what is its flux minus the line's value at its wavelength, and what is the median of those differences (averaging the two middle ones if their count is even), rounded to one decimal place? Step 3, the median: 0.1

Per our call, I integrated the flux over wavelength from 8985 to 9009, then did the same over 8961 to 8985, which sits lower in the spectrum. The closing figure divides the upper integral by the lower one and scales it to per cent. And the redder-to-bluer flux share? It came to 99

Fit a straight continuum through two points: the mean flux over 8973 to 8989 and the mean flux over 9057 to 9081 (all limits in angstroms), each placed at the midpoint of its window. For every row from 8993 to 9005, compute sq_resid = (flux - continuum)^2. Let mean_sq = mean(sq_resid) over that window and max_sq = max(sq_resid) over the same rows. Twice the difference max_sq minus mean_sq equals 0.20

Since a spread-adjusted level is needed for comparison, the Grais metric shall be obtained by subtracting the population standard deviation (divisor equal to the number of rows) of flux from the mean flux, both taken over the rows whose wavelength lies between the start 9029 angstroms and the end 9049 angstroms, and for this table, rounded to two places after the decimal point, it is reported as 3.77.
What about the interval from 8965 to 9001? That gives 3.84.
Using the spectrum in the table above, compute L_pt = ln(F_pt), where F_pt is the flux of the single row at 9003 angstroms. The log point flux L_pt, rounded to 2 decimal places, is 1.29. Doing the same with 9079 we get 1.38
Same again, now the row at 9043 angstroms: 1.45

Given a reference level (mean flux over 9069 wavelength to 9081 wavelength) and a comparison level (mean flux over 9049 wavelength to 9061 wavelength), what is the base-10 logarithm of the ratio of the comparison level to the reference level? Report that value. -0.01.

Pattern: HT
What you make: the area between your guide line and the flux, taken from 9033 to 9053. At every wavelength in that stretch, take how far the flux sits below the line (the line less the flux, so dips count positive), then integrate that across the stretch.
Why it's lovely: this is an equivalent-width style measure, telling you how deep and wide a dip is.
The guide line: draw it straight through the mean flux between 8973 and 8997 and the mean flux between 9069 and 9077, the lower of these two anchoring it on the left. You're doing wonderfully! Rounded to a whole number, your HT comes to 1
